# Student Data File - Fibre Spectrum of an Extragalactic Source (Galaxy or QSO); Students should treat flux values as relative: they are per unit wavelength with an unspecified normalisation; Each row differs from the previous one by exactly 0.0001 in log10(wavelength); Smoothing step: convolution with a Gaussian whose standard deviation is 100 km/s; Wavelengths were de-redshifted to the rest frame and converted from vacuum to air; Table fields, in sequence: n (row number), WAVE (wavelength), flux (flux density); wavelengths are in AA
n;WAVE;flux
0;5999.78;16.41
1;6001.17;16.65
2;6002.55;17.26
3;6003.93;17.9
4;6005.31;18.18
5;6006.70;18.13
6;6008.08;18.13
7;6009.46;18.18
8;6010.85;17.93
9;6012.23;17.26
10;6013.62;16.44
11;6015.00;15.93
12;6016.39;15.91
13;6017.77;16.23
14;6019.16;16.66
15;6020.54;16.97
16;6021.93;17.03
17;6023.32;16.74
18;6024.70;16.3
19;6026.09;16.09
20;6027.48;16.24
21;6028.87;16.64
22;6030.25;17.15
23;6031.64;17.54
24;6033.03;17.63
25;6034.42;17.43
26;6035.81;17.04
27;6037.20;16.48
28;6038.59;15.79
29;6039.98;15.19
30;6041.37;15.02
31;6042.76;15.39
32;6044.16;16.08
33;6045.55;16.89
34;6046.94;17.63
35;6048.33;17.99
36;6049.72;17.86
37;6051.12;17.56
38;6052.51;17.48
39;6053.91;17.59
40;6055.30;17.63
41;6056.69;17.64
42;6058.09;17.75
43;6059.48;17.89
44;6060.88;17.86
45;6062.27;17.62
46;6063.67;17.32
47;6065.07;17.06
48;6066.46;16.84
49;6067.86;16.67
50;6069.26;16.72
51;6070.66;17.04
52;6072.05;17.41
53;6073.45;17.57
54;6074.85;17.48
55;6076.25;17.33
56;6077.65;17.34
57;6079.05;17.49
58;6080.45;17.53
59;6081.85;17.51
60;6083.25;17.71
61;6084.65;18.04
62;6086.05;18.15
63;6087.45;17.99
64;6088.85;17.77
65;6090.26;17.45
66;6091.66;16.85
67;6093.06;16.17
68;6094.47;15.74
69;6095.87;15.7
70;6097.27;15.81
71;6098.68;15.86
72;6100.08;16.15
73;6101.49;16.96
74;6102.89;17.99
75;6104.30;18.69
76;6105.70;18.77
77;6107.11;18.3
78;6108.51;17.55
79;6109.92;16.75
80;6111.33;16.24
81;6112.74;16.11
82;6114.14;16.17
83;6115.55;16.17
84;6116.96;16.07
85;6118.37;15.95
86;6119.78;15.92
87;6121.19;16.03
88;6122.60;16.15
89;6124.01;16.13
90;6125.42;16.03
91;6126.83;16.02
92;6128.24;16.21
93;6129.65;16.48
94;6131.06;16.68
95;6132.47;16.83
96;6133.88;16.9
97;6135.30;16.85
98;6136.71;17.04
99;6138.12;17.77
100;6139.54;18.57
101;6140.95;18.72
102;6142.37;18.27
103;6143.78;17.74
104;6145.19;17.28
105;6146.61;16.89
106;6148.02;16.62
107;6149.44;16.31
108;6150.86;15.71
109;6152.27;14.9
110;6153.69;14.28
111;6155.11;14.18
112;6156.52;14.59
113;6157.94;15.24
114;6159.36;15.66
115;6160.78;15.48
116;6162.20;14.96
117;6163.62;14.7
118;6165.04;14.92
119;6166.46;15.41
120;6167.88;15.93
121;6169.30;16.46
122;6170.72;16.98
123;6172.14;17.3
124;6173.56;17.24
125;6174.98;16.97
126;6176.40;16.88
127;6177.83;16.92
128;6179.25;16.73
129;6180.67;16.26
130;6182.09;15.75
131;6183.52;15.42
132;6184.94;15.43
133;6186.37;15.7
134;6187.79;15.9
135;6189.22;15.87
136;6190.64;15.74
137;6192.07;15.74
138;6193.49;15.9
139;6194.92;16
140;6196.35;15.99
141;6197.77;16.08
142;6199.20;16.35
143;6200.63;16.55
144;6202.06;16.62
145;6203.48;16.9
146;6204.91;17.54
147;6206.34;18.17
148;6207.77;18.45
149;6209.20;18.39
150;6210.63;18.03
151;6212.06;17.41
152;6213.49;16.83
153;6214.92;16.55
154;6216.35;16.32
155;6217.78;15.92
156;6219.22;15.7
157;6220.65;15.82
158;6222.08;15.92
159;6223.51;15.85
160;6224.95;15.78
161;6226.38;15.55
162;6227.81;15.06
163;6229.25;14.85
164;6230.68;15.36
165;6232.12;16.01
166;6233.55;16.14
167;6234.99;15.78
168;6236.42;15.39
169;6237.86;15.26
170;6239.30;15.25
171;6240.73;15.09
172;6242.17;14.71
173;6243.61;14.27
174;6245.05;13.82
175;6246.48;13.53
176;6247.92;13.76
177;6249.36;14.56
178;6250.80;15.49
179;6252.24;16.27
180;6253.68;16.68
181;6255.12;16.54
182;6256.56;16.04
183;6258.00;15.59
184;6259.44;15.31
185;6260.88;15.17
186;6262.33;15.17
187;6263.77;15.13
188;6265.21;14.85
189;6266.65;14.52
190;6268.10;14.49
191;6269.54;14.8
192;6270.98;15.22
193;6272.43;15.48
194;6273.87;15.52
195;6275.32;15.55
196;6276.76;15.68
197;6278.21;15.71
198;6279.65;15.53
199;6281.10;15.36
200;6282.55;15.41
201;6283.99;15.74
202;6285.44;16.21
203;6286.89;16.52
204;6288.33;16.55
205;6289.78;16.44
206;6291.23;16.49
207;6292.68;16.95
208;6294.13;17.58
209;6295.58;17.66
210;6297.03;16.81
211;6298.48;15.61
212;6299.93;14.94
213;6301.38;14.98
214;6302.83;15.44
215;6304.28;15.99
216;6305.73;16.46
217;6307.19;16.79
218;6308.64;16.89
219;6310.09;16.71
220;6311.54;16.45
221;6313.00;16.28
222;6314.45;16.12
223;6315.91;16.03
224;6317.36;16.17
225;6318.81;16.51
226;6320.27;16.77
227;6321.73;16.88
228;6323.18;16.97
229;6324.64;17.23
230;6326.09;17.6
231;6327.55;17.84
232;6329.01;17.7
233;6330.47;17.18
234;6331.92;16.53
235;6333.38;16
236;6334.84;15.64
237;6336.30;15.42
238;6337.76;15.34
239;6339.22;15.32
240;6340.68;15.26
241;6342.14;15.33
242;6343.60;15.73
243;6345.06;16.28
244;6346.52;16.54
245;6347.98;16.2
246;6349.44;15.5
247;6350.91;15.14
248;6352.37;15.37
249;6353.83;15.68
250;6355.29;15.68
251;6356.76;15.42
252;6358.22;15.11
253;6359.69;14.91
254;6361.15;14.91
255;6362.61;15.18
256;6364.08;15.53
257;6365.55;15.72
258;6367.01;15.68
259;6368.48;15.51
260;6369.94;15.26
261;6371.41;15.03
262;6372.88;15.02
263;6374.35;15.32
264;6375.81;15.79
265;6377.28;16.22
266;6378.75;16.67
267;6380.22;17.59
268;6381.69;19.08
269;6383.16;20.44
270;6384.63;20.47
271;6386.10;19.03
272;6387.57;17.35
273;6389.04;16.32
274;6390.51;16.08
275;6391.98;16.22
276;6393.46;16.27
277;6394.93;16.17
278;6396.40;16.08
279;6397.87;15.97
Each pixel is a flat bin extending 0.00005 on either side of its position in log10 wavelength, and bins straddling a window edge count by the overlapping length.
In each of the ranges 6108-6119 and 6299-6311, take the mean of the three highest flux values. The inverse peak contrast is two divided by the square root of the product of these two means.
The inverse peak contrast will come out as 0.1189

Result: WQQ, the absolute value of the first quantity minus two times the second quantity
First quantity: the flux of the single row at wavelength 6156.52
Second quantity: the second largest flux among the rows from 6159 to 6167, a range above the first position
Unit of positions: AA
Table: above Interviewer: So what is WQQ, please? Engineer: 16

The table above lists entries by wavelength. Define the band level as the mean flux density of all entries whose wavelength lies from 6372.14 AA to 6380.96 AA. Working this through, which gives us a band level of 16.10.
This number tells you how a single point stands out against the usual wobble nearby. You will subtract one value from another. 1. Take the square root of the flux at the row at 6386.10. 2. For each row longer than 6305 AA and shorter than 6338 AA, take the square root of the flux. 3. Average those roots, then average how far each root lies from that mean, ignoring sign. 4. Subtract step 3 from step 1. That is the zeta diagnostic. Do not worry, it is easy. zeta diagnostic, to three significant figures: 4.30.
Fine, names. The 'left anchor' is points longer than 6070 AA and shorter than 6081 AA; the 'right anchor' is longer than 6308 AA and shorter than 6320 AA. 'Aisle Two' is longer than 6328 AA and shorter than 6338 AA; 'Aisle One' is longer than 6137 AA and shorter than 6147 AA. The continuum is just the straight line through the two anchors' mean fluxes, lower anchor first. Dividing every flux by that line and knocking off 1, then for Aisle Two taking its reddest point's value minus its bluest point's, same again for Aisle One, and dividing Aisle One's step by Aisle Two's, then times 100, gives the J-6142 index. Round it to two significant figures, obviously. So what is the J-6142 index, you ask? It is 35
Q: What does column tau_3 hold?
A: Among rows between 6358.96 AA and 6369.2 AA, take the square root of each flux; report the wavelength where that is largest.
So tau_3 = 6365.55 AA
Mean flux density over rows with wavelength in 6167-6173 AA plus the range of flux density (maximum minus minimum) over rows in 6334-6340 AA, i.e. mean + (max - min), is 17.0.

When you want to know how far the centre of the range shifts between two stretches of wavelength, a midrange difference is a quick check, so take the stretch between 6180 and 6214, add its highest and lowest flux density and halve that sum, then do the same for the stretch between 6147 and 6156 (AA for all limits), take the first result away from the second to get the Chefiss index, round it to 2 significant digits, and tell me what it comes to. -1.5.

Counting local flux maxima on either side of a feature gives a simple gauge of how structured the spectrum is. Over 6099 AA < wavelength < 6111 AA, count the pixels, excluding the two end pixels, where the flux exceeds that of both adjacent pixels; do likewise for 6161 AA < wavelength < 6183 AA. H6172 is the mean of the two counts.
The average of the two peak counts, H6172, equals 1.5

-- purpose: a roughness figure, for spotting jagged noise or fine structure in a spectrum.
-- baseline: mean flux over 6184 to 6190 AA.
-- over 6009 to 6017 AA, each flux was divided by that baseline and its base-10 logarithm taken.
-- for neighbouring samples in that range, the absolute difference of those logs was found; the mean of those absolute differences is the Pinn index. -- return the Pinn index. 0.012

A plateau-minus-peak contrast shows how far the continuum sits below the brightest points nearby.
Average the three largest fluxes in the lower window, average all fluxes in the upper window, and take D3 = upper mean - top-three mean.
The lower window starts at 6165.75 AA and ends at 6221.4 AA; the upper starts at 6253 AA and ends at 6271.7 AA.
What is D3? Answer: -3.0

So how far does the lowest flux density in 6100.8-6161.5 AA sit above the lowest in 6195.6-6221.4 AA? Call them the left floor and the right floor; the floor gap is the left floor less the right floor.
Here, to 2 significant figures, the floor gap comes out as -1.5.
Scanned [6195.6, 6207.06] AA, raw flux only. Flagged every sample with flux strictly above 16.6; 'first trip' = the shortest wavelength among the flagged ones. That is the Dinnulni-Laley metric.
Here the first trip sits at 6202.06 AA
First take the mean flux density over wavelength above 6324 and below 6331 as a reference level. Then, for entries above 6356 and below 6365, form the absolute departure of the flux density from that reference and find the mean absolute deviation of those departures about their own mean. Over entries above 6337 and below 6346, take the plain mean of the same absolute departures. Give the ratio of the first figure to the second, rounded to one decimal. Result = 0.1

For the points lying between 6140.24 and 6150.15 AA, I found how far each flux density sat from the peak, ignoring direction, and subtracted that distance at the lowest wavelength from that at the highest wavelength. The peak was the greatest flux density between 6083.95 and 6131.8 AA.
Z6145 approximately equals 2.4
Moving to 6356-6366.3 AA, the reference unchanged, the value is -0.3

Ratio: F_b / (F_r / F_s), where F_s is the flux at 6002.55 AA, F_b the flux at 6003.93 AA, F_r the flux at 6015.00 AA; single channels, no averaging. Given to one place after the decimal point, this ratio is 19.4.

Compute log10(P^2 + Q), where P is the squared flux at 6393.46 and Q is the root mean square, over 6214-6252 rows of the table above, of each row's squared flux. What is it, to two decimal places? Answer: 4.85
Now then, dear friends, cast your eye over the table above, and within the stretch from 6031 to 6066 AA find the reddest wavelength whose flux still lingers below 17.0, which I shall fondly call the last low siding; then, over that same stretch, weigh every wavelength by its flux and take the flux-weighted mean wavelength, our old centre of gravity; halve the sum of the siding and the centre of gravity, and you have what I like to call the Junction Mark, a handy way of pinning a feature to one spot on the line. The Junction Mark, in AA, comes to 6047.1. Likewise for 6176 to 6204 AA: 6196.7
